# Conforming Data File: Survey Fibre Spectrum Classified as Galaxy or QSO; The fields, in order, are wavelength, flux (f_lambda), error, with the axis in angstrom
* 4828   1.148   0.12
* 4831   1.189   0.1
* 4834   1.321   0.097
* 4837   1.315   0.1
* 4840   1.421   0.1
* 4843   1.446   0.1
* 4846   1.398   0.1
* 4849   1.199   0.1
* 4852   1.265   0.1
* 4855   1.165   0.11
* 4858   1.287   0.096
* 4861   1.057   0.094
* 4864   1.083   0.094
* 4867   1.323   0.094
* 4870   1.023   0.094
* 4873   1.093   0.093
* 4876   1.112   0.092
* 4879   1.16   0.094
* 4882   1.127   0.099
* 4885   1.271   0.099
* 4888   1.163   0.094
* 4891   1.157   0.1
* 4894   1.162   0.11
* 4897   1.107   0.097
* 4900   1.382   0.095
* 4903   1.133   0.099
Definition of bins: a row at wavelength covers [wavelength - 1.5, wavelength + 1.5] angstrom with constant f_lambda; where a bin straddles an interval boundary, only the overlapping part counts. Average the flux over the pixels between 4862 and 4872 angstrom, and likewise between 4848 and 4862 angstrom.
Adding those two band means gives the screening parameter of 2.34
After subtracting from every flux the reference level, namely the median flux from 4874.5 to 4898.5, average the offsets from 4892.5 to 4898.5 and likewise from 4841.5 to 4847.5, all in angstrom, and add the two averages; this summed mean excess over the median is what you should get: 0.24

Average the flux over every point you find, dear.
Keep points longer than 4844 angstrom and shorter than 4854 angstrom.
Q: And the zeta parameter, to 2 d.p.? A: 1.29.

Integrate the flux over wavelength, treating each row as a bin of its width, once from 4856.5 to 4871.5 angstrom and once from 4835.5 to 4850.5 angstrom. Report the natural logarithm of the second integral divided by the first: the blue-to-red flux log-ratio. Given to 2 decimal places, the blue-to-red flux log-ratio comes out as 0.16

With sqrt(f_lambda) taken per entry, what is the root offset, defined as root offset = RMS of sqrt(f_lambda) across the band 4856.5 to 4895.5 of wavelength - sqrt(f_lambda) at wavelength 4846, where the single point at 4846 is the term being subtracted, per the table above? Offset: -0.11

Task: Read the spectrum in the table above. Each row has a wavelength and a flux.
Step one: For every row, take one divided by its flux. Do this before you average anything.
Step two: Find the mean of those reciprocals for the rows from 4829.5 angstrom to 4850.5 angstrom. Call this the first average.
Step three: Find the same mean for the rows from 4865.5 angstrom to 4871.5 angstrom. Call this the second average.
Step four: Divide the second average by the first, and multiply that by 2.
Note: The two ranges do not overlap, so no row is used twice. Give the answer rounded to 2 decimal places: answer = 2.29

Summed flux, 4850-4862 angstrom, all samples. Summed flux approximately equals 4.8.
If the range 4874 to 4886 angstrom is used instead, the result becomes 4.7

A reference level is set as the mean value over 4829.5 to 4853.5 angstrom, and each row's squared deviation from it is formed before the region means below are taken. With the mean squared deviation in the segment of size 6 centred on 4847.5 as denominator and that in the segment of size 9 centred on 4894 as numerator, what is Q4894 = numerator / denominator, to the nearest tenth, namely 3.1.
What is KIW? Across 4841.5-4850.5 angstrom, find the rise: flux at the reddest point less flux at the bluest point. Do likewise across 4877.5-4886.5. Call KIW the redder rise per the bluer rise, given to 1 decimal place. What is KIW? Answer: -0.4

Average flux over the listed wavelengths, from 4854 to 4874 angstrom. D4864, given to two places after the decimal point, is 1.15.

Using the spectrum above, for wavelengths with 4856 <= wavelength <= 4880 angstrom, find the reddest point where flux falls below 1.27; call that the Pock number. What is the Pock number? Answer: 4879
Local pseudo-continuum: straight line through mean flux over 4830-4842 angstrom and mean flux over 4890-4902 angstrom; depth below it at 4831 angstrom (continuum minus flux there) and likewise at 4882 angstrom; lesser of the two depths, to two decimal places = 0.10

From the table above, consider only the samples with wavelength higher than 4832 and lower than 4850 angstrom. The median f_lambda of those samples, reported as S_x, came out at 1.36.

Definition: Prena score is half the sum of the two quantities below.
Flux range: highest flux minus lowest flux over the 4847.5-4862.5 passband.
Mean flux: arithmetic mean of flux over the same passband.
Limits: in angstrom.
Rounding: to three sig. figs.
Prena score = 0.712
